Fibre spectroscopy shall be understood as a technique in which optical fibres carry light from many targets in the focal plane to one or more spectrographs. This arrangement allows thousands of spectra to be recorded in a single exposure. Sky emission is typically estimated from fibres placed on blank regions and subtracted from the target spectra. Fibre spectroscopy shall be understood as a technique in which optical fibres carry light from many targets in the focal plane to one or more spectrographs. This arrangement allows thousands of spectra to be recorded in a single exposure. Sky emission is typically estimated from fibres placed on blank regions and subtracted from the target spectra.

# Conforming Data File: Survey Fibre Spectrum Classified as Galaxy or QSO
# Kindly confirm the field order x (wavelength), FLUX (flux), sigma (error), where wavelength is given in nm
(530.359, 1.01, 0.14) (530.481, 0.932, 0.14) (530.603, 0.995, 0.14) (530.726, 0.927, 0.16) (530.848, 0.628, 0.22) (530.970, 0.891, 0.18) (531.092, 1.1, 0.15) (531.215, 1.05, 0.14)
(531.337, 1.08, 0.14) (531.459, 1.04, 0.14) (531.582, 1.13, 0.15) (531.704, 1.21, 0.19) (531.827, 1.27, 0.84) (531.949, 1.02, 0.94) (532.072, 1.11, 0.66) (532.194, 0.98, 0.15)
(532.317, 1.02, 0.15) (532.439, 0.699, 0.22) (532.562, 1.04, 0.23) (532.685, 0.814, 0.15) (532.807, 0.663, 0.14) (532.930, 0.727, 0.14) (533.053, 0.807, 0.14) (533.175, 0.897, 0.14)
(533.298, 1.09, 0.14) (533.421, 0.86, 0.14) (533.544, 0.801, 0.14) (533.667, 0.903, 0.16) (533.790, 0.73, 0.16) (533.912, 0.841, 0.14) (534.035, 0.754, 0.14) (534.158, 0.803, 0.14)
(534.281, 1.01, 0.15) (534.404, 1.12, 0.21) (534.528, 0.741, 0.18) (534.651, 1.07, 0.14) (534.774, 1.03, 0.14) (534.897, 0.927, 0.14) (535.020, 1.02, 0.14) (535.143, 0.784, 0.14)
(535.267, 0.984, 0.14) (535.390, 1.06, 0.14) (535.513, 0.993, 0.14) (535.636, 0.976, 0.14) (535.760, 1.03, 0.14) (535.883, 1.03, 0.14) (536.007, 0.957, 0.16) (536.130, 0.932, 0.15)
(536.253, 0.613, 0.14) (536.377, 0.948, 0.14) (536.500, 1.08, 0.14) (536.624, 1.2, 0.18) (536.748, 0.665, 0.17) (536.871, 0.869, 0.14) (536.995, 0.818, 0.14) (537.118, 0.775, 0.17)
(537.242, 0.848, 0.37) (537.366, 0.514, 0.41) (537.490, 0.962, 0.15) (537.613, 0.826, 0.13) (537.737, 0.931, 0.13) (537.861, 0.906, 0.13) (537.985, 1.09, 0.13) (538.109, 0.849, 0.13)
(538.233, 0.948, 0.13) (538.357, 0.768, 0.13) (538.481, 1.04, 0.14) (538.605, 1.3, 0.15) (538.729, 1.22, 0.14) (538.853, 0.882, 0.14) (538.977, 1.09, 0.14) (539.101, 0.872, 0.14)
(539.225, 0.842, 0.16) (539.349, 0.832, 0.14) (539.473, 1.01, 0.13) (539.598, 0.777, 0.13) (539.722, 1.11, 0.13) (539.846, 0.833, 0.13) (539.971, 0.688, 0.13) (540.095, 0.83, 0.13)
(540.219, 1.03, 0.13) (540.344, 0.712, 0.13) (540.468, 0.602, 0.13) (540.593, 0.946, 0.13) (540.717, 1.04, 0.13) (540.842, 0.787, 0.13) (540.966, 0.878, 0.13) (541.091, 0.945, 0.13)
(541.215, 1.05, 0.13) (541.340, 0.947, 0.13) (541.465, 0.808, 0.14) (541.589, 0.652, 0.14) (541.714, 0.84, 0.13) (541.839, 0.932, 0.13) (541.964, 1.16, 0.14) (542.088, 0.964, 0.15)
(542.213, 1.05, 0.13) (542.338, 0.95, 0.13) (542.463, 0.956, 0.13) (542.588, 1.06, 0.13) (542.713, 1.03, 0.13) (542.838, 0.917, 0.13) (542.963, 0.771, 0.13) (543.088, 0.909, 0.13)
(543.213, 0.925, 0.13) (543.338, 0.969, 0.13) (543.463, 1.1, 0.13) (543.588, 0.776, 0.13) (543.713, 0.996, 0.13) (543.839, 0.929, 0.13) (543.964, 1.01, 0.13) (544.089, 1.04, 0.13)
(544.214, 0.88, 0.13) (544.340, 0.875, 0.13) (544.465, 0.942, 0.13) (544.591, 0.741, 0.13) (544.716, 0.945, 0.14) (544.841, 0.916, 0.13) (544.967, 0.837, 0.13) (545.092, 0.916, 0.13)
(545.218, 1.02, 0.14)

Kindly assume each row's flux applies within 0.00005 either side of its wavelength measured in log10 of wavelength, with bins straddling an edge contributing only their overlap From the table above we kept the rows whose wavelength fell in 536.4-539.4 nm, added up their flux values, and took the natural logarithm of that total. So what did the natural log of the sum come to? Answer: 3.10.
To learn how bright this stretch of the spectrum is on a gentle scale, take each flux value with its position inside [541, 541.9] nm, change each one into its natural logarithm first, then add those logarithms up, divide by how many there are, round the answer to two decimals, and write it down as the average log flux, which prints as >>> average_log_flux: -0.14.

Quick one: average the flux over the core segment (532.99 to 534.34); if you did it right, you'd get 0.86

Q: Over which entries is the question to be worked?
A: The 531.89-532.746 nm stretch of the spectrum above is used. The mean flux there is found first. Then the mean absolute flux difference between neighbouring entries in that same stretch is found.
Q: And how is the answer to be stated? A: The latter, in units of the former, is 0.20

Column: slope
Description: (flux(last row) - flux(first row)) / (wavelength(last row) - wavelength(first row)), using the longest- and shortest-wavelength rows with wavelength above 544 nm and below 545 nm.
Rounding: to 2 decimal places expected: -0.23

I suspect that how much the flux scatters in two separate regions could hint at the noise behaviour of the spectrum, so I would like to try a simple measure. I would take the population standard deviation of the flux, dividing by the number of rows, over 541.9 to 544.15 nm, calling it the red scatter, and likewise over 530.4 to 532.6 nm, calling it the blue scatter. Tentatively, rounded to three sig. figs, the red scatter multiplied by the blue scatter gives 0.0147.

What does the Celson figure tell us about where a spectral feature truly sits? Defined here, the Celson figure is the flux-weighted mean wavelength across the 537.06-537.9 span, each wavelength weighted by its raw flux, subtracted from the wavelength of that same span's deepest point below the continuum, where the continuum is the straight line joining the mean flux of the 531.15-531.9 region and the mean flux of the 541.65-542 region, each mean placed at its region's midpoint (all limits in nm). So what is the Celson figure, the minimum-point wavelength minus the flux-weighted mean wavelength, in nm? -0.14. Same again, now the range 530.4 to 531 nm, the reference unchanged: 0.13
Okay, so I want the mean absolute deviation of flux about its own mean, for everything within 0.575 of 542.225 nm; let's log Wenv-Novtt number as 0.072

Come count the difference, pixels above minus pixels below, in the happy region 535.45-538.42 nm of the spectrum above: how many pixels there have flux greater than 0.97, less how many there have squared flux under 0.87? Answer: -6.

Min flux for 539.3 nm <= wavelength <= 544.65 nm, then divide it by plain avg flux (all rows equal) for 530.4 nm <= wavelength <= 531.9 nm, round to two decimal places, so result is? 0.59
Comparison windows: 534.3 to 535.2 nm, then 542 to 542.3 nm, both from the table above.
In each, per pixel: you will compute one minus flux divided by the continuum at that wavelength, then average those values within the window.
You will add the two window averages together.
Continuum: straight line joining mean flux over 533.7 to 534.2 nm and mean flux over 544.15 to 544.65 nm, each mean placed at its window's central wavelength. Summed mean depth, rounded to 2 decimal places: -0.41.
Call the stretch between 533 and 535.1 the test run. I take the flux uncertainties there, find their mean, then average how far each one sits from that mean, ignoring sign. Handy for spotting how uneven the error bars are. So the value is 0.013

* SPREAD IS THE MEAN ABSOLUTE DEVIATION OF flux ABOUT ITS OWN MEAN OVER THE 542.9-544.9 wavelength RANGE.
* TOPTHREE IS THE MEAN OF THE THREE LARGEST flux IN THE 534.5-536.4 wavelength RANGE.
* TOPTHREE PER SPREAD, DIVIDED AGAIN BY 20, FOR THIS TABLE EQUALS 0.73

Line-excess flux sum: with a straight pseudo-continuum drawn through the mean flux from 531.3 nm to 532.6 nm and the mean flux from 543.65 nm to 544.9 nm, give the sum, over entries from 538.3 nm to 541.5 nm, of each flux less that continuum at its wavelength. -1.4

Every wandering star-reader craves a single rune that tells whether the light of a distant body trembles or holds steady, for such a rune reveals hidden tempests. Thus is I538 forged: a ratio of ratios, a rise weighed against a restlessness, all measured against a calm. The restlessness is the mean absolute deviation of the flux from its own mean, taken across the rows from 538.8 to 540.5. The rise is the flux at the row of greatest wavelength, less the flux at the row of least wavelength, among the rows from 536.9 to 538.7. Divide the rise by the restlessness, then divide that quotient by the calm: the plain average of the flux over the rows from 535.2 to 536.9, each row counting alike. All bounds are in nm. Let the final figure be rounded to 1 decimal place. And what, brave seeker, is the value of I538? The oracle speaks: 4.4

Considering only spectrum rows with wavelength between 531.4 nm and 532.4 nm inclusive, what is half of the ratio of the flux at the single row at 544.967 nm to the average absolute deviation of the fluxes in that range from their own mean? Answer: 5.1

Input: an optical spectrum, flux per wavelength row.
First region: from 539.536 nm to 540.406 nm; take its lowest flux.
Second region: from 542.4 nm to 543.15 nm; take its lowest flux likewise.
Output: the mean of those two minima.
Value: 0.73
